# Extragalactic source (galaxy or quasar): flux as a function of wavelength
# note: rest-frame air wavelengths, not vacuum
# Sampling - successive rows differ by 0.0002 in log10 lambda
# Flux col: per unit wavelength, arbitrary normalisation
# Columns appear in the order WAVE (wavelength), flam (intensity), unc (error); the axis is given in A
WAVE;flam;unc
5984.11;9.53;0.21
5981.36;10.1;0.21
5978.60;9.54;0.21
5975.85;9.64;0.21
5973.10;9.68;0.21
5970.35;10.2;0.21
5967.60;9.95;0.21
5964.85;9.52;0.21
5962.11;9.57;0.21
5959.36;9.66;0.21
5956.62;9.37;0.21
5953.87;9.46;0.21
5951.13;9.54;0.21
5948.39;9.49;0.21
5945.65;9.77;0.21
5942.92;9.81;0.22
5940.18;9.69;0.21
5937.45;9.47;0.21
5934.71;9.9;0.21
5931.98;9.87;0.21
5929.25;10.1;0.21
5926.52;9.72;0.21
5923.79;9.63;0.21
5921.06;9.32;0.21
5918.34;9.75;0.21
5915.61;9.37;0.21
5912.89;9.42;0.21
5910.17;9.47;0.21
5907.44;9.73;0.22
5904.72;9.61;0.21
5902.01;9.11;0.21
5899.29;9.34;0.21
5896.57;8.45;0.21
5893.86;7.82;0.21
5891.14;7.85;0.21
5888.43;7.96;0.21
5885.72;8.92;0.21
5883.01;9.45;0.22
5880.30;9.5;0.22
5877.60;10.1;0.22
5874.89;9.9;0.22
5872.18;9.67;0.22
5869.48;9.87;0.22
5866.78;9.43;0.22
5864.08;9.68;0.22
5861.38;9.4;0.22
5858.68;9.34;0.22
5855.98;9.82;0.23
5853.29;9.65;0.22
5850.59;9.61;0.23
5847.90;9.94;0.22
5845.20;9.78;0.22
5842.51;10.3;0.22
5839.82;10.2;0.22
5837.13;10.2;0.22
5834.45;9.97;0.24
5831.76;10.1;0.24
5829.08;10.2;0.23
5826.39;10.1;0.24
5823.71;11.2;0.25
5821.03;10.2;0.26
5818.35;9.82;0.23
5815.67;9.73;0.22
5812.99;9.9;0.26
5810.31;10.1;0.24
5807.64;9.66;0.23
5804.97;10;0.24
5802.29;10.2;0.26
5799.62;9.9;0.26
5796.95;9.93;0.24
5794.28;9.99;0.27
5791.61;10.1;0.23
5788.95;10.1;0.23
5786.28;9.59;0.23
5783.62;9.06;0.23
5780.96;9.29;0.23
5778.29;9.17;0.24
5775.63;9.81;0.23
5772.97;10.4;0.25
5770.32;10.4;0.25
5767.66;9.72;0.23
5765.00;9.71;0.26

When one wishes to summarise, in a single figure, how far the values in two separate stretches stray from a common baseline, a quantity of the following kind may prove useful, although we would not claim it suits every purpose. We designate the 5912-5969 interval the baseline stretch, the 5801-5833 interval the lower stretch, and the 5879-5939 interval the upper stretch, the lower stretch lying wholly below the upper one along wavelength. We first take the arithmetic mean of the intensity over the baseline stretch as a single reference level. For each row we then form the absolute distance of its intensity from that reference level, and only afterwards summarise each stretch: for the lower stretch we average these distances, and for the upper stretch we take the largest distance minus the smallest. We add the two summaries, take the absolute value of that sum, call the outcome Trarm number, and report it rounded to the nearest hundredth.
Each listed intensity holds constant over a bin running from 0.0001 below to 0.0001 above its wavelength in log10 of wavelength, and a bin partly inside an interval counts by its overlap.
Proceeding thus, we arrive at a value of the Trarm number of 2.27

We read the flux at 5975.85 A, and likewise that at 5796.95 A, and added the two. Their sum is 19.6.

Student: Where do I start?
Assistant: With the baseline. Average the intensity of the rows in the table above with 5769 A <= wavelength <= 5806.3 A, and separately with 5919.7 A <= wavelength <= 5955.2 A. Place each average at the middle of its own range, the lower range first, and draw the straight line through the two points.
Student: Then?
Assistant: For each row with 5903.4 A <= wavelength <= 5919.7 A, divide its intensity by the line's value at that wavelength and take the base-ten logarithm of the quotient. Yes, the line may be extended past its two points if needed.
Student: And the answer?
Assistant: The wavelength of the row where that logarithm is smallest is 5915.61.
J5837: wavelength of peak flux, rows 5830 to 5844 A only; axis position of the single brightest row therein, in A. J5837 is 5842.51 A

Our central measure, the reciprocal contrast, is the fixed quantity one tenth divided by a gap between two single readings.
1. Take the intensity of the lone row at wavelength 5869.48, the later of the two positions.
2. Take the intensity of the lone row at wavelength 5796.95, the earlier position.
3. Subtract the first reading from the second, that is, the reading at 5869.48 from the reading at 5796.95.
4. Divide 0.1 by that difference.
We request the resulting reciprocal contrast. 1.67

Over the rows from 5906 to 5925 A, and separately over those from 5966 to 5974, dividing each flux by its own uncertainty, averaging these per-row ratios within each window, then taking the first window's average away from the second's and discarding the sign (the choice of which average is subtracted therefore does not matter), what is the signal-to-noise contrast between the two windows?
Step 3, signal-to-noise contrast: 2.3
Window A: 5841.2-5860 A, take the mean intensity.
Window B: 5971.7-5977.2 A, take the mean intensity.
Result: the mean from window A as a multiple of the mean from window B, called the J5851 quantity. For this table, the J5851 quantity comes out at 1.01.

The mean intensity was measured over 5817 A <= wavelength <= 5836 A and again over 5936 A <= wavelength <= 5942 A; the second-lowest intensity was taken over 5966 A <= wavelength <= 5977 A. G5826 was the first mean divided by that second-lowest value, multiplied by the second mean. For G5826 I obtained 10.1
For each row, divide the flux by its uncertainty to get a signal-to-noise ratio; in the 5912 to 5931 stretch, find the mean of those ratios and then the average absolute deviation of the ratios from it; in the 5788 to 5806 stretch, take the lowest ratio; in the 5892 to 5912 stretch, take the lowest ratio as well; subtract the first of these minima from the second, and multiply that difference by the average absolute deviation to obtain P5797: 0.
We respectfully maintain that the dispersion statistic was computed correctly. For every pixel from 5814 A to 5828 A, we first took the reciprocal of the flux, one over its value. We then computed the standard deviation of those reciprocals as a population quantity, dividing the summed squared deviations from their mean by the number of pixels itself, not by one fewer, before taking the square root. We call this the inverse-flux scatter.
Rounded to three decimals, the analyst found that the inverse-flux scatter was 0.005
